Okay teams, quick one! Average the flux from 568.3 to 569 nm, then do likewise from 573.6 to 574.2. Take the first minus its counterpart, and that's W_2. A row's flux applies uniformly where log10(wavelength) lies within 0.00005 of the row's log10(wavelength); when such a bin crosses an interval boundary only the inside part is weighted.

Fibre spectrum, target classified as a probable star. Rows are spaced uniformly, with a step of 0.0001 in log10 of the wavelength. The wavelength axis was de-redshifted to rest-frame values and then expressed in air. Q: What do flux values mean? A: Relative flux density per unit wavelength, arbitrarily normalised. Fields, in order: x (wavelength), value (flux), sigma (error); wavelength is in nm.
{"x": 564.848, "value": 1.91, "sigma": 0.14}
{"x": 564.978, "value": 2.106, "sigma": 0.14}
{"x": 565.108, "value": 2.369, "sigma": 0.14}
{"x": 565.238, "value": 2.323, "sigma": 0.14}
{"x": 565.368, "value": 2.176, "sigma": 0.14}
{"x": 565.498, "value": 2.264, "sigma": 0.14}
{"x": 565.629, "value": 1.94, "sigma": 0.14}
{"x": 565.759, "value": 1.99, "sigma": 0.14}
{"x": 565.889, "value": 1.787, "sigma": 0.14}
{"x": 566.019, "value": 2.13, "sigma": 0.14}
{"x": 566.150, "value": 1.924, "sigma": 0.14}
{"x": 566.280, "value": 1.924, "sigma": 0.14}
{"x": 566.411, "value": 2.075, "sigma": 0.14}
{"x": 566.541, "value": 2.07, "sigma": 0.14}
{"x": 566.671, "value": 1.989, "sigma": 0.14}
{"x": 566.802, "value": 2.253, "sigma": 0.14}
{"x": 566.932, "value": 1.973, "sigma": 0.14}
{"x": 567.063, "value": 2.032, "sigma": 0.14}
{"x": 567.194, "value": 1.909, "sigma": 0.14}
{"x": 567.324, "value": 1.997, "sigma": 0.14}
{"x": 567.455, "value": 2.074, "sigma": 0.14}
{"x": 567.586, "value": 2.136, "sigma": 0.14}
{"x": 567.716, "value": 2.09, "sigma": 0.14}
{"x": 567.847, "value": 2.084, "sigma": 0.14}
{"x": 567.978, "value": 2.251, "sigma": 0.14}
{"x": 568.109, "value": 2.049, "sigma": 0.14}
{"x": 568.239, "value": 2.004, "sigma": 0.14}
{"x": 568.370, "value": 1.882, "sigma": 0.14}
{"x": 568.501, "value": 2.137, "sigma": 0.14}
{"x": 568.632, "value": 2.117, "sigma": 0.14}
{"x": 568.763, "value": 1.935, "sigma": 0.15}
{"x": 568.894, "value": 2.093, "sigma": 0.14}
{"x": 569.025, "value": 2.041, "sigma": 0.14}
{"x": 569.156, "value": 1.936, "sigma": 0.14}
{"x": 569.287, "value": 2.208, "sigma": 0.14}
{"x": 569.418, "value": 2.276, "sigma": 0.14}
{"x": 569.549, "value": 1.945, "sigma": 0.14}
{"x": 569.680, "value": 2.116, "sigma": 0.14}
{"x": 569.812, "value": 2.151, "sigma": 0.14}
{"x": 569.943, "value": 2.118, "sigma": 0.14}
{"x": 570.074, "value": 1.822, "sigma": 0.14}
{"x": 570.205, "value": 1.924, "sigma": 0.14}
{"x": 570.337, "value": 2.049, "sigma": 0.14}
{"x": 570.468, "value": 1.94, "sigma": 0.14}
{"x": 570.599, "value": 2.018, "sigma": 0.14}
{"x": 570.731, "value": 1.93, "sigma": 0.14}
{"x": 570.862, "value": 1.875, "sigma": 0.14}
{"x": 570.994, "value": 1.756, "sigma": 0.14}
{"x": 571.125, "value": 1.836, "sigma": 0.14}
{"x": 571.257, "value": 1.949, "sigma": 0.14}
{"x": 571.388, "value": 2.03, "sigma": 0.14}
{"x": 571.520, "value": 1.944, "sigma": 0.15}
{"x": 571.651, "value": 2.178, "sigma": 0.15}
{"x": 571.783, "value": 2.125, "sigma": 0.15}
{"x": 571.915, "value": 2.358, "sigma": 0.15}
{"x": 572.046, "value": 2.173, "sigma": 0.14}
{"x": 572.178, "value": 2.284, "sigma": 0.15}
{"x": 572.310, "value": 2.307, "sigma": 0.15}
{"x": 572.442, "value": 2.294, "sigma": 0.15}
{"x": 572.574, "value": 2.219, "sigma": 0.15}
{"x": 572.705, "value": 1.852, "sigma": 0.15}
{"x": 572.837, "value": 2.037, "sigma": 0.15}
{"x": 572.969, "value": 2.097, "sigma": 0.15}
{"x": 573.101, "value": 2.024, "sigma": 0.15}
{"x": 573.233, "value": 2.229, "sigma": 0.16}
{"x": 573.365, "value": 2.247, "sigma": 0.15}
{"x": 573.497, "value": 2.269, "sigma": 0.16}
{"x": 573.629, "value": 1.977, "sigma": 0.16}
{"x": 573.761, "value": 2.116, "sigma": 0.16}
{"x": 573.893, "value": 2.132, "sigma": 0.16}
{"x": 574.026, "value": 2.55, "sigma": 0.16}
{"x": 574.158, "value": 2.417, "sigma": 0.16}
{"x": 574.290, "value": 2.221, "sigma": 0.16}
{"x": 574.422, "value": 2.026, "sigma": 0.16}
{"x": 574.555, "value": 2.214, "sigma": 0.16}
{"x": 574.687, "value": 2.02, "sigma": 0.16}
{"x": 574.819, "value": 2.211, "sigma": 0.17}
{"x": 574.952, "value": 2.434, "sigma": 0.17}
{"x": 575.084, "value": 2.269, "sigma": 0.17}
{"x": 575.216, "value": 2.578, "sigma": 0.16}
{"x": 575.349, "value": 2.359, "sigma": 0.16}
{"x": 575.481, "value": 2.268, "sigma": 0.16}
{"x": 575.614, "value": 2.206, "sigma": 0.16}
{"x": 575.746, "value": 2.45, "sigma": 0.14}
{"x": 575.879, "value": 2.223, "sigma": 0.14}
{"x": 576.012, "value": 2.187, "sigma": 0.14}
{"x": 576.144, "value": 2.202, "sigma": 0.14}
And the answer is -0.21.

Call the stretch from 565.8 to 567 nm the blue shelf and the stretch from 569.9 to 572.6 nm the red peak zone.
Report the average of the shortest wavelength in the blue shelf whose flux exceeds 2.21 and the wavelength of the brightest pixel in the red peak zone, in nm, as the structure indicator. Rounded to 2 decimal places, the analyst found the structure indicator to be 569.36 nm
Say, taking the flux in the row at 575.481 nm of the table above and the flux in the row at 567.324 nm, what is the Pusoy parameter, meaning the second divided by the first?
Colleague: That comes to 0.88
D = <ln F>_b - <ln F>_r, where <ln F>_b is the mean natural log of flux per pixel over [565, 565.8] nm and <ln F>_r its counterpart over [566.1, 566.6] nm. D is 0.084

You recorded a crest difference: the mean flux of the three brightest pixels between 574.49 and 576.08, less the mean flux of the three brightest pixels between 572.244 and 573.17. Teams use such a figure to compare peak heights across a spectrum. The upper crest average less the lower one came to 0.21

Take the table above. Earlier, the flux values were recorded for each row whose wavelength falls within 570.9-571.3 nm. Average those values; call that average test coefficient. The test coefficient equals 1.8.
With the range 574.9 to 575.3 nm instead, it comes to 2.4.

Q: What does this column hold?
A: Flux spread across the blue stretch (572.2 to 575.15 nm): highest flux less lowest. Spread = 0.70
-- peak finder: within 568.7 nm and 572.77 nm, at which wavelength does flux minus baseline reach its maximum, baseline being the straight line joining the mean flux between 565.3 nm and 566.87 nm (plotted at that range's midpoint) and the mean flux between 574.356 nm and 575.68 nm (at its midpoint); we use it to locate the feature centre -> 571.915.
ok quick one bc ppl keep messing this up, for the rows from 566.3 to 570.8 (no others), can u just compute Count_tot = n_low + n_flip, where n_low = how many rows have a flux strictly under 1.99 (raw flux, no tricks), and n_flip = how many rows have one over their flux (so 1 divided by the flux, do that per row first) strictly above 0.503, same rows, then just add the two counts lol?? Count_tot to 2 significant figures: 21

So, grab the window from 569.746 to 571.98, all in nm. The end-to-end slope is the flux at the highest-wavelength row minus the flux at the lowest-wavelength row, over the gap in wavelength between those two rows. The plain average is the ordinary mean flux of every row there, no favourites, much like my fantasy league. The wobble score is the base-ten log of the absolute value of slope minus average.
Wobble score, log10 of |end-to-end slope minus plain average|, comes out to 0.279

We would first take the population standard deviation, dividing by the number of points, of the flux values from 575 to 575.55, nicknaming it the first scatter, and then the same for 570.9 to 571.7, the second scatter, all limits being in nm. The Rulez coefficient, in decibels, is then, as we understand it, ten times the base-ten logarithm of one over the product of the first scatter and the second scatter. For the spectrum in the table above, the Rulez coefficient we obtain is 17.7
